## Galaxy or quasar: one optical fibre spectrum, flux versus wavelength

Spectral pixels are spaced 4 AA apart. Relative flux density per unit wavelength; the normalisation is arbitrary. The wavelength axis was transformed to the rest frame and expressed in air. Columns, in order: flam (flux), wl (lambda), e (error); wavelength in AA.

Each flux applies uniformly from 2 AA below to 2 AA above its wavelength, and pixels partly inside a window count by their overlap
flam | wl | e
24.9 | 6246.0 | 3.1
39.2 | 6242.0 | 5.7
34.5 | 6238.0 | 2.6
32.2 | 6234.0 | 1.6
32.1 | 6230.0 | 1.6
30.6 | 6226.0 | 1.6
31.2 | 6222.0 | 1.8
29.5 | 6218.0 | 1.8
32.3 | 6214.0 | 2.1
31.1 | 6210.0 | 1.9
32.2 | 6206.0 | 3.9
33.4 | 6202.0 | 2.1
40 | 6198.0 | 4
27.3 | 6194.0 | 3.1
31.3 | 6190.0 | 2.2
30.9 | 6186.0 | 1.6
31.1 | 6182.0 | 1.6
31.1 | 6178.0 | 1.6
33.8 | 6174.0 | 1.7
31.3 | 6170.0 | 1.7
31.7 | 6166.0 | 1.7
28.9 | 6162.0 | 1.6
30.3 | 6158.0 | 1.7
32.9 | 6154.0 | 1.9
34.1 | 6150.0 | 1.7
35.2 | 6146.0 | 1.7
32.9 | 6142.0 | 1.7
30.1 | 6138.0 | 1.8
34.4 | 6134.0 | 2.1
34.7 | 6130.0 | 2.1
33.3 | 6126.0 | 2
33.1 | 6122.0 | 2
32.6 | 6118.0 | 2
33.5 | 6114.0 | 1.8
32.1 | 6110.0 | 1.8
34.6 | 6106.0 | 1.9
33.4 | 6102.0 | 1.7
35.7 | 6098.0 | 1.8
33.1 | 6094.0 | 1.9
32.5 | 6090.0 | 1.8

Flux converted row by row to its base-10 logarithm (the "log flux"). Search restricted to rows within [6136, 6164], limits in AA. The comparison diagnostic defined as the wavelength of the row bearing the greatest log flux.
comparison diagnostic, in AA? 6146.0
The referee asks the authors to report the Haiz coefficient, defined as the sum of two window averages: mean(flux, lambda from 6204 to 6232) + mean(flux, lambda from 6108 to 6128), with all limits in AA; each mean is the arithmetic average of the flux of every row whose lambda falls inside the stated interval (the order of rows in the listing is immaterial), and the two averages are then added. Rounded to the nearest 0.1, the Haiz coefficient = 64.2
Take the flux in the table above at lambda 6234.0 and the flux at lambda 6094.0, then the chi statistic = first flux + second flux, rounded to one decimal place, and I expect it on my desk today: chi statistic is 65.3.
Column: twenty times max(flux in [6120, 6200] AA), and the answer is 800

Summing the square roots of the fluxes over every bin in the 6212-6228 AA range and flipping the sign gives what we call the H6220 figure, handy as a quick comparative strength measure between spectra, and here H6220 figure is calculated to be -22.2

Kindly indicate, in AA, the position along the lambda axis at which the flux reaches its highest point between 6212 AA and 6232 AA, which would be 6214.0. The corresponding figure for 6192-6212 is 6198.0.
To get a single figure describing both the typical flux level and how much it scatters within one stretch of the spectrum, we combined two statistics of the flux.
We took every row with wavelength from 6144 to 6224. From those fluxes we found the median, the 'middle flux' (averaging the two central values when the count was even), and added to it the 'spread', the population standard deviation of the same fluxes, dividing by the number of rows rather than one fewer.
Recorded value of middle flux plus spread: 33.9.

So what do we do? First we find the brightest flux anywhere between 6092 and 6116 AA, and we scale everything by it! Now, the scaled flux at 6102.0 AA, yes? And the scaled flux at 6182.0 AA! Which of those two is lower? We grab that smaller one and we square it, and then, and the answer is 0.759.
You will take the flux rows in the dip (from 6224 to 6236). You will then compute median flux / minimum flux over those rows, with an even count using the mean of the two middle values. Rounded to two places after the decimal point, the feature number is 1.05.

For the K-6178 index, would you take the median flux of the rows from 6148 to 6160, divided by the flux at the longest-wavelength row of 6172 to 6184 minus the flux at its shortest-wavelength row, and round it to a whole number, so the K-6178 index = -12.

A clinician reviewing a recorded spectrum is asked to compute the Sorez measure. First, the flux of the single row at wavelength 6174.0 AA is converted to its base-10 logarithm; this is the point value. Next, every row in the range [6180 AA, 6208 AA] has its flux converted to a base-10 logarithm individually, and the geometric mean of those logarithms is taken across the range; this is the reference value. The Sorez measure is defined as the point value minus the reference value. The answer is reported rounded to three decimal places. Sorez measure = 0.023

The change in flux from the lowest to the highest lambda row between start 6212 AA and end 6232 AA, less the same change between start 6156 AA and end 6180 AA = -1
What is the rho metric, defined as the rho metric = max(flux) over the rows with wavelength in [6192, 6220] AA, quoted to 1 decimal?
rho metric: 40.0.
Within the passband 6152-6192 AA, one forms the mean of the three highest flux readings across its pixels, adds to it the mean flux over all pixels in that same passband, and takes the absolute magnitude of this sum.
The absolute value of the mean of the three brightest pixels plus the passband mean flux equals 64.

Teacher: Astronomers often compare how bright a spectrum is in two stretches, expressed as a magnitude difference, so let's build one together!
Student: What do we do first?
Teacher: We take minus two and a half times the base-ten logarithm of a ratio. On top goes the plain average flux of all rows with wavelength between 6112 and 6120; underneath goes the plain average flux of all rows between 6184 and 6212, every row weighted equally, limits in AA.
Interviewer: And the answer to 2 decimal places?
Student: -0.02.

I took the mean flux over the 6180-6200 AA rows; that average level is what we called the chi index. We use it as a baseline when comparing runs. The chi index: 32.1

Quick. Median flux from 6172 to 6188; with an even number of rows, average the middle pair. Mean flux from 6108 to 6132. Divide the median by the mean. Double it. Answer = 1.87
